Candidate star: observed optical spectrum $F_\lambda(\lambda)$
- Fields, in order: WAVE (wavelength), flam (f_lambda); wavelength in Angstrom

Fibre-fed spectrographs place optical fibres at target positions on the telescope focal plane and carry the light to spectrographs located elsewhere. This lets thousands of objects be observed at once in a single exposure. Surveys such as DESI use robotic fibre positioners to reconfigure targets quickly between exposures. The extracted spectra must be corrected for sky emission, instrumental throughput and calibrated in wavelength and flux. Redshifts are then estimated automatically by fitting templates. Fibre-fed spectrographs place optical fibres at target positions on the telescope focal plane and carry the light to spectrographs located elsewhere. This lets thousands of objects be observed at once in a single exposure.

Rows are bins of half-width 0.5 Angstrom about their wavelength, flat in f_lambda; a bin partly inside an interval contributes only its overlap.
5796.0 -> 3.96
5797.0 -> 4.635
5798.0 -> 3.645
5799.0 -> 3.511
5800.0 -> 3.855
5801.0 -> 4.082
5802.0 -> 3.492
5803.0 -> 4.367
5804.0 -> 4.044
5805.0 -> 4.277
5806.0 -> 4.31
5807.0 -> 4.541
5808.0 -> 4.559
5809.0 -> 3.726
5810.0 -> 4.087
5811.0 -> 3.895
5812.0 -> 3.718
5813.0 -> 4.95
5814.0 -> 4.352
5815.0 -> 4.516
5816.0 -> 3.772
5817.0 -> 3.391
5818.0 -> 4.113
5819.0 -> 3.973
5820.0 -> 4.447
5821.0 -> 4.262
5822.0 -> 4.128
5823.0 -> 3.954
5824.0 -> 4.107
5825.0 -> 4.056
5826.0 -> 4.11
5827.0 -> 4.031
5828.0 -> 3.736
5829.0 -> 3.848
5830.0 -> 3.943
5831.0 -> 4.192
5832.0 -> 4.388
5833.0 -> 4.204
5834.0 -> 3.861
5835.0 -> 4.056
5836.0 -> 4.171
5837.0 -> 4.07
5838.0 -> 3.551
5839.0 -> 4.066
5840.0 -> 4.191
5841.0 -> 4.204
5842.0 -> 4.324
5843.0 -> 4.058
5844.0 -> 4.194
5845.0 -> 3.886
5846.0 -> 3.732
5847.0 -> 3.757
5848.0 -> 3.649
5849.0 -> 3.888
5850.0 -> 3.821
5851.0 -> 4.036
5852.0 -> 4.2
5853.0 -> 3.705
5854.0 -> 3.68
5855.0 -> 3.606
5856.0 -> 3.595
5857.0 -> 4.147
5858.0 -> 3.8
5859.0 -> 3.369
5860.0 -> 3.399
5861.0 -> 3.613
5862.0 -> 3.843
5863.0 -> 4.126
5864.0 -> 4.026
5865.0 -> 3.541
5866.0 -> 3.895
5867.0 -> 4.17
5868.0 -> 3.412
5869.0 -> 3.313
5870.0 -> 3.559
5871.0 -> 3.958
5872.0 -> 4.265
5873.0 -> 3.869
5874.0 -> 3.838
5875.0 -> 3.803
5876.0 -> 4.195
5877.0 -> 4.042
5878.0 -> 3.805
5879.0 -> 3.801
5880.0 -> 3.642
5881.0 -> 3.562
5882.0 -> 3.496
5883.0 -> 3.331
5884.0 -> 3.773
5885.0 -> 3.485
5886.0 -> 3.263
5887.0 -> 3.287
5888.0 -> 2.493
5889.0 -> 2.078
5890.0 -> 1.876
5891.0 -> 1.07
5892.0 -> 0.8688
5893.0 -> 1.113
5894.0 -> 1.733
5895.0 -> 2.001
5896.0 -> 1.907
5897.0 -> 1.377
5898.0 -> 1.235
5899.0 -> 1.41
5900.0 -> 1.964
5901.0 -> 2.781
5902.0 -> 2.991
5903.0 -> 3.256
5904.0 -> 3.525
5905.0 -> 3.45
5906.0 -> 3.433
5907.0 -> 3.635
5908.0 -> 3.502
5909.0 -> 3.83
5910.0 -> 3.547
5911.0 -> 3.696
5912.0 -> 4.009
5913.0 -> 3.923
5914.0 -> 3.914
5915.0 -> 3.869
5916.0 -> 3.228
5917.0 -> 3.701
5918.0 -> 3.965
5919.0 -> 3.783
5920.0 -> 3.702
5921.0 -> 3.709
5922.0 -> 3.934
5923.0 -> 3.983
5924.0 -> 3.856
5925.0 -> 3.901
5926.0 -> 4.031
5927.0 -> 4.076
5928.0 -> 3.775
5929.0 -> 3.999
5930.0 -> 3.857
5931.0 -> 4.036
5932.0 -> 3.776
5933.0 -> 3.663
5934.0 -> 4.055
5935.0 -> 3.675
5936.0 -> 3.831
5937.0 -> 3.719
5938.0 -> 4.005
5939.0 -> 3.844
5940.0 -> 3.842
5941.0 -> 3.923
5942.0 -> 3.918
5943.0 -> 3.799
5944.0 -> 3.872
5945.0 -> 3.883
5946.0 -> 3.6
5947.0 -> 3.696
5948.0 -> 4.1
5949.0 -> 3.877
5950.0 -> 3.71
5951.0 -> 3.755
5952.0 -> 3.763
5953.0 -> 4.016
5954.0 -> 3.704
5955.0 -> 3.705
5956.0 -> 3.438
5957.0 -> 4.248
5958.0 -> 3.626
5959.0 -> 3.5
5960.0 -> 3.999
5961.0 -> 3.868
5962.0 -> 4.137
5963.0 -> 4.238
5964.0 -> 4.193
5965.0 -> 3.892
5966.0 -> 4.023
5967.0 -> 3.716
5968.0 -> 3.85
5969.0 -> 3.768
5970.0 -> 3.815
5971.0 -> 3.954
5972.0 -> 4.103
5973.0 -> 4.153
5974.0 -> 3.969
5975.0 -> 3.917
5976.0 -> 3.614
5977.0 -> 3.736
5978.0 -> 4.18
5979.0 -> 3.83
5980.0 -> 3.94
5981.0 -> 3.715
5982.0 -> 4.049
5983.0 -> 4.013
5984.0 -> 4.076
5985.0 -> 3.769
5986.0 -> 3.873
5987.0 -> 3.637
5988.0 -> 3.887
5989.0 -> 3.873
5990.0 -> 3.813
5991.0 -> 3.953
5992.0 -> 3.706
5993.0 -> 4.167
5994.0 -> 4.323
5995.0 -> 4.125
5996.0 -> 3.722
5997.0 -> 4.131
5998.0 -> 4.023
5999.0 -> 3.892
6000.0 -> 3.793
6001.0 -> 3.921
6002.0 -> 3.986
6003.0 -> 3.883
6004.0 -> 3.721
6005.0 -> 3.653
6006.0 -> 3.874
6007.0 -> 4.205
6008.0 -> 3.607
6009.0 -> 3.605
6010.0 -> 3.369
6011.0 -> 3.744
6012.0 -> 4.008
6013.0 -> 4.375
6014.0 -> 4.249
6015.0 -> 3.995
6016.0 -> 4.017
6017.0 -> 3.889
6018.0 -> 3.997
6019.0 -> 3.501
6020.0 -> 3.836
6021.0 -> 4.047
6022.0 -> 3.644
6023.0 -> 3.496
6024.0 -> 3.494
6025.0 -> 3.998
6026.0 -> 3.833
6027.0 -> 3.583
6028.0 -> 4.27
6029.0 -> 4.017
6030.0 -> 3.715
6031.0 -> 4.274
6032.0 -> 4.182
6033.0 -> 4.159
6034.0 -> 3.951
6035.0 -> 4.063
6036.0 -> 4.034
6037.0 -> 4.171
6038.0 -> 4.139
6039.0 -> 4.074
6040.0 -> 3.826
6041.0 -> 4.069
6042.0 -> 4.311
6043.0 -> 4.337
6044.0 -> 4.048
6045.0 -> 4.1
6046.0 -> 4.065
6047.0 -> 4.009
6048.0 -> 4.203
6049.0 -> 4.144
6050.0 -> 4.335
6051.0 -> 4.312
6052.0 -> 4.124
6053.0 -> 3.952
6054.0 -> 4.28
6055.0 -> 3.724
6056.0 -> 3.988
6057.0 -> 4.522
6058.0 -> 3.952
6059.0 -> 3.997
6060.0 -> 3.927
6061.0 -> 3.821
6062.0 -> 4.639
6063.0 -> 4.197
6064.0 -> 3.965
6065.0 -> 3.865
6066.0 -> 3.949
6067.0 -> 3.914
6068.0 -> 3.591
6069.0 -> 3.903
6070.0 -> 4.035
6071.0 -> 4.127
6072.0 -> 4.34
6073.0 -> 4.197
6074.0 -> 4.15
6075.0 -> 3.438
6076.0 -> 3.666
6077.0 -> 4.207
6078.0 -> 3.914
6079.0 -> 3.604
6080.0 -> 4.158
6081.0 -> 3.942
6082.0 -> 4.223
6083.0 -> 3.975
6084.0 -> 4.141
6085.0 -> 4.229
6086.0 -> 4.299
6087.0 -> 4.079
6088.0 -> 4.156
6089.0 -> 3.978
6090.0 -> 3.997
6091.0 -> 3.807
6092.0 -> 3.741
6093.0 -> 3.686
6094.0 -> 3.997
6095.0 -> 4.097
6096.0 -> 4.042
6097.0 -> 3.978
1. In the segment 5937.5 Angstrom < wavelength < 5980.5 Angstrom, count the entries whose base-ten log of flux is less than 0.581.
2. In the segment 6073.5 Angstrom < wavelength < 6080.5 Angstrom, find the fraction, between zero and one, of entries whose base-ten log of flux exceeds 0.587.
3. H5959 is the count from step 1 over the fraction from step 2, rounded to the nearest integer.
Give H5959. 26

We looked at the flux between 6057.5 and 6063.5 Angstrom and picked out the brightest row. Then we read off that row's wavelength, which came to 6062.0 Angstrom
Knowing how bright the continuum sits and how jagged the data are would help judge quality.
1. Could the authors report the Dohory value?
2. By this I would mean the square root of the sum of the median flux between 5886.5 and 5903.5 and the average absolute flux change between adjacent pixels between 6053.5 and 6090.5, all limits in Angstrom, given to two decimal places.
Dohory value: 1.47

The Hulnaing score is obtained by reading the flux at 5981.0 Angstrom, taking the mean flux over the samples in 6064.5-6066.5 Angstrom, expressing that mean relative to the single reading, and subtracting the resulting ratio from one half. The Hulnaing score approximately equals -0.55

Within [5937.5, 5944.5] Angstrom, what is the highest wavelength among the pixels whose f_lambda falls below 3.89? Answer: 5944.0 Angstrom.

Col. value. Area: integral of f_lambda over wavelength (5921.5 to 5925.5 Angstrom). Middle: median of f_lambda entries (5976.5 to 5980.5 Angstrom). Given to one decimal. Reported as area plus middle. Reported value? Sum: 19.6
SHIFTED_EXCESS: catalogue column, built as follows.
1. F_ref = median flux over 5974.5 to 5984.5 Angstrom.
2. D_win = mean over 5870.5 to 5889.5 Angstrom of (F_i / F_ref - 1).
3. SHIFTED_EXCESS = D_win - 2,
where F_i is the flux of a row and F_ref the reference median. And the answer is -2.09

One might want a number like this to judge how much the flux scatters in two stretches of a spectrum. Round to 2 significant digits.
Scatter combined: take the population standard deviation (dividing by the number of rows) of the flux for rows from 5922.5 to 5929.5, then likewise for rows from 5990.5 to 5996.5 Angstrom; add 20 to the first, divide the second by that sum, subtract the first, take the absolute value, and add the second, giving 0.32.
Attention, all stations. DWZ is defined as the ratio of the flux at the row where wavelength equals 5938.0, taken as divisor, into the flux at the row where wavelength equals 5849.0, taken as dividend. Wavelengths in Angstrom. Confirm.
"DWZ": 0.97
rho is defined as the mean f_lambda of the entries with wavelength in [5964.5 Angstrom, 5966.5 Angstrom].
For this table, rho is 3.96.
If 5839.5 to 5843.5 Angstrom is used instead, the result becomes 4.19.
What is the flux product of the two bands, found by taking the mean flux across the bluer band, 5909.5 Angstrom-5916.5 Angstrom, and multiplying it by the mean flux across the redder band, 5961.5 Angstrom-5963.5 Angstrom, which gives 16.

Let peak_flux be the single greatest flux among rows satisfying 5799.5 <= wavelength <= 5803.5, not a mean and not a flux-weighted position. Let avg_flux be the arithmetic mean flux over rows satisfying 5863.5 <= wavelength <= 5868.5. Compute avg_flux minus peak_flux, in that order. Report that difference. -0.6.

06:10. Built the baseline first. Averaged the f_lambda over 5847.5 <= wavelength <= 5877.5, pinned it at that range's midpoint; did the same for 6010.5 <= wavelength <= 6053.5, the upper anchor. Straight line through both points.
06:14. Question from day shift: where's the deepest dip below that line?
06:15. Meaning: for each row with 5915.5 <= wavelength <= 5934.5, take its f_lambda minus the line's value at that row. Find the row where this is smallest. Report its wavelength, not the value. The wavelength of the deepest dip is 5916.0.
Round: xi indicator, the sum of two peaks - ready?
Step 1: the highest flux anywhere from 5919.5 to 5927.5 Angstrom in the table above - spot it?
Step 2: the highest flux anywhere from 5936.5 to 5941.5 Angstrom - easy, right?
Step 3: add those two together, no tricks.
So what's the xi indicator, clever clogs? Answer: 8.1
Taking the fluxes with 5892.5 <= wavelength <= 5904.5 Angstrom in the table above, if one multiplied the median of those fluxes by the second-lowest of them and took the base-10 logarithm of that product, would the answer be 0.38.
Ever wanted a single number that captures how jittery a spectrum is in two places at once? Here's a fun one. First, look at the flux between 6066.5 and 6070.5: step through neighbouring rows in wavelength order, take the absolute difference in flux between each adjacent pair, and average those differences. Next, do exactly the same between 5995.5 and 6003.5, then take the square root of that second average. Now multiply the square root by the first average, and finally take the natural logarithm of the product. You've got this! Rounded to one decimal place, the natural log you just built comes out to -2.3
